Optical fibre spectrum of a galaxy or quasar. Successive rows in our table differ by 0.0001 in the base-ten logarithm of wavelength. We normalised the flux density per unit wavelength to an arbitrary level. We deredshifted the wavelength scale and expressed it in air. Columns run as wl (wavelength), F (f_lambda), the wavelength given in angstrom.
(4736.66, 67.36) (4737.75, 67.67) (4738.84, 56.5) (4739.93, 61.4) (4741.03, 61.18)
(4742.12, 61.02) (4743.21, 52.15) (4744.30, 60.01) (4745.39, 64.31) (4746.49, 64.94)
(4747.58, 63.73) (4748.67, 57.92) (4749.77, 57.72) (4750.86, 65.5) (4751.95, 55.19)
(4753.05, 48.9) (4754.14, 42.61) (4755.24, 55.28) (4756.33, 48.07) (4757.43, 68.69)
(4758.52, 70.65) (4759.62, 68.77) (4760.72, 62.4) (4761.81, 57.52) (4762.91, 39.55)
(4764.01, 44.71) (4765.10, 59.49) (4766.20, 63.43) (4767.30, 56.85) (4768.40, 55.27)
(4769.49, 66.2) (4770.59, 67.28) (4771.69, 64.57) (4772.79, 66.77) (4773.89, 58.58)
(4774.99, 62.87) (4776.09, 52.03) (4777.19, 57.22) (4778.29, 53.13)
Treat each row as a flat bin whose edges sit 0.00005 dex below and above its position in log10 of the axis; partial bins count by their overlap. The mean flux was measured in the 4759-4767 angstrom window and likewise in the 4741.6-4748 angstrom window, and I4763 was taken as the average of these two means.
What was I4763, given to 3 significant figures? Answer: 58.8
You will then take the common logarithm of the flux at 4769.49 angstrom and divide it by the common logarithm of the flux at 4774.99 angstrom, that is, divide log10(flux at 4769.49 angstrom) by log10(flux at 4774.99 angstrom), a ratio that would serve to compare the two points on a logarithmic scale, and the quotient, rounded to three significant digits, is 1.01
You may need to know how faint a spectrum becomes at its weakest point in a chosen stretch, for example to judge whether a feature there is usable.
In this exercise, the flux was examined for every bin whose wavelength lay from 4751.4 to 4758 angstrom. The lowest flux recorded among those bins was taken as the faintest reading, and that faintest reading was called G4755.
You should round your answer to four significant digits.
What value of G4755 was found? 42.61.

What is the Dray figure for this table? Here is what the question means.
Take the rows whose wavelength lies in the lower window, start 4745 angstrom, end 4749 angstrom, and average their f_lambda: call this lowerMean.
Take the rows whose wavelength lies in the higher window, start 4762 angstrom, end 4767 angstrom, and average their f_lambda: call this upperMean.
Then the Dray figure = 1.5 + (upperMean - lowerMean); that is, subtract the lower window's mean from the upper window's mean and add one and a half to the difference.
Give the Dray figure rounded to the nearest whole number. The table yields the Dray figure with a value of -9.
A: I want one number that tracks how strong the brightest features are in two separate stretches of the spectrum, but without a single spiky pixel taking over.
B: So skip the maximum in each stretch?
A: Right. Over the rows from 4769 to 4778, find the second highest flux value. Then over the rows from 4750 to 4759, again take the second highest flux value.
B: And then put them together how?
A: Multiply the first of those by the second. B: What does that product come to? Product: 4586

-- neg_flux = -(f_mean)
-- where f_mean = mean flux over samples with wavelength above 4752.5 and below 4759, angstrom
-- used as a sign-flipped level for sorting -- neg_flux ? -56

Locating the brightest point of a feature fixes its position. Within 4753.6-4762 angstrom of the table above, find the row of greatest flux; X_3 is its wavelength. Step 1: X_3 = 4758.52 angstrom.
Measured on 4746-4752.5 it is 4750.86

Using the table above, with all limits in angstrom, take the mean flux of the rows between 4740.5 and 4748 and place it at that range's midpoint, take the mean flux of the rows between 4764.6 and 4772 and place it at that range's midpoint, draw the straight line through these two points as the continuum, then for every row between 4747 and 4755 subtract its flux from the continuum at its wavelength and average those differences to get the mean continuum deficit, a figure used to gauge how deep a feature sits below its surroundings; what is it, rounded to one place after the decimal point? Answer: 5.3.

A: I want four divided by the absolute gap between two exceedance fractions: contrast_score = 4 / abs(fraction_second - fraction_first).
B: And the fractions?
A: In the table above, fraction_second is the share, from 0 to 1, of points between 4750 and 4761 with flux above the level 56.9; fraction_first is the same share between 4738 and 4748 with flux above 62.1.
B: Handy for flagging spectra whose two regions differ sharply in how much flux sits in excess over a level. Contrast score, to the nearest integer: 24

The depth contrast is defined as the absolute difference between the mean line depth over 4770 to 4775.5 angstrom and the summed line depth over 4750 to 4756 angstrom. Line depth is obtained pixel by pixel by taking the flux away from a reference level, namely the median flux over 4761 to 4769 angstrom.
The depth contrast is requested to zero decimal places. 24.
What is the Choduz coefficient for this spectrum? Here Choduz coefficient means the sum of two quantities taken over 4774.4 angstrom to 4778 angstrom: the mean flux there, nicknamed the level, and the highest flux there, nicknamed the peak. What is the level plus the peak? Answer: 120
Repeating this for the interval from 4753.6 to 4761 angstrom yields 130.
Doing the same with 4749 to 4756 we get 120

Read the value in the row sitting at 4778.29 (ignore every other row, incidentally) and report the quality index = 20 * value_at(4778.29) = 1063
